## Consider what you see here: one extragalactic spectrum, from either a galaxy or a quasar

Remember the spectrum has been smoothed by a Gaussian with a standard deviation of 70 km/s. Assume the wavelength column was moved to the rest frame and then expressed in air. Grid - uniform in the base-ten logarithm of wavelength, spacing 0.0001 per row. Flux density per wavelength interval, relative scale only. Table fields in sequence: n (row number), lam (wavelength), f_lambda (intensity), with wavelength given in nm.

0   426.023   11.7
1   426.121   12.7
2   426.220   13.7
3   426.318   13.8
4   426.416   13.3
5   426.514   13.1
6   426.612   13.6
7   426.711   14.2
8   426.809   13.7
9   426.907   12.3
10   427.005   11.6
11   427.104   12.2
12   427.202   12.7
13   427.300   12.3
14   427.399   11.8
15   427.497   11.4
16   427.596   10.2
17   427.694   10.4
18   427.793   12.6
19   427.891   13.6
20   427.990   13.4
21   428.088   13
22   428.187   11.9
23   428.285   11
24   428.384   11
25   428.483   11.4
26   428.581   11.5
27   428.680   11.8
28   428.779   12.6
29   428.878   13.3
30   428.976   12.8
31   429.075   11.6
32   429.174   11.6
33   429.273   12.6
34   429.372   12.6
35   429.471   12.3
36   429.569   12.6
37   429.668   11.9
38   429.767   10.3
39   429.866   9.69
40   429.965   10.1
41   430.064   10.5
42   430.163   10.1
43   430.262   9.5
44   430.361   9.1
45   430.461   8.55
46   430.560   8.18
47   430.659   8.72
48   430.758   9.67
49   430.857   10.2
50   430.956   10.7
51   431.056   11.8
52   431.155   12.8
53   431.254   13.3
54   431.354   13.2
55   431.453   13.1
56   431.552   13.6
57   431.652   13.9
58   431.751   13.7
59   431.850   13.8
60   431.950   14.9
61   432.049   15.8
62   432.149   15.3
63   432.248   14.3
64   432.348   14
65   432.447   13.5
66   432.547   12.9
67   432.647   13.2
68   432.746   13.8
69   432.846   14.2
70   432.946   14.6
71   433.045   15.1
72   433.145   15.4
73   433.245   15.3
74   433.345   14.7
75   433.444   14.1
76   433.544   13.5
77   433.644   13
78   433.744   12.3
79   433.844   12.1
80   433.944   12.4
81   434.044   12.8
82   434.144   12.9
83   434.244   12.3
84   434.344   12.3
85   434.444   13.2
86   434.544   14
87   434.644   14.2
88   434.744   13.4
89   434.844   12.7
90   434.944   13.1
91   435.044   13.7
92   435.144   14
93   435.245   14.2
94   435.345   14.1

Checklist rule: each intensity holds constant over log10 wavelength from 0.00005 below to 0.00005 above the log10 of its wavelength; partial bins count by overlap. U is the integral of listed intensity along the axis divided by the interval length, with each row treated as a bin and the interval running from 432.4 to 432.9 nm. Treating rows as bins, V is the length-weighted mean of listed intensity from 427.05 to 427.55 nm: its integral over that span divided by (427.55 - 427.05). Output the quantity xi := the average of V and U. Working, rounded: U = 13.5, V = 12.05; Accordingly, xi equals 12.8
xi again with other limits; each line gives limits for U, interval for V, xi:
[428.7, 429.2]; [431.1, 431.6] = 12.8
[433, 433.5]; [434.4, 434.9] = 14.2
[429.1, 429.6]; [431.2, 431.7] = 12.9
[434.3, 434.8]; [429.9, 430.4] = 11.7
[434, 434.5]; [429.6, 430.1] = 11.6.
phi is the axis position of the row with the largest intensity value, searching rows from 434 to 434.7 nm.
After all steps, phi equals 434.644 nm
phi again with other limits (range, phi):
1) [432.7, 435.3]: 433.145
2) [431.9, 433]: 432.049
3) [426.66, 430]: 426.711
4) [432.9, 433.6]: 433.145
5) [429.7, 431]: 430.956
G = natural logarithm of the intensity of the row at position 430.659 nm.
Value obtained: 2.17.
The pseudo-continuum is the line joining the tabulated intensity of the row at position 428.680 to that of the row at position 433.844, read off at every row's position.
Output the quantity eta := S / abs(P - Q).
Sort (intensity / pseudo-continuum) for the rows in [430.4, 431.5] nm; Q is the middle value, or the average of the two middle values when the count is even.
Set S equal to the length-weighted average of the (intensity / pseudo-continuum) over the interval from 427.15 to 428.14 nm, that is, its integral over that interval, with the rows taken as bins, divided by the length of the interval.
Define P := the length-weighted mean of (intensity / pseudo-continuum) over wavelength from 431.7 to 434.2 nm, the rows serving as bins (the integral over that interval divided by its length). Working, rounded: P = 1.15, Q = 0.90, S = 1.03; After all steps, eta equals 4.0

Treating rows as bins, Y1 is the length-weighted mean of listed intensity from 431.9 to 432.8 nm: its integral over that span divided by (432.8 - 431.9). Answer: 14.2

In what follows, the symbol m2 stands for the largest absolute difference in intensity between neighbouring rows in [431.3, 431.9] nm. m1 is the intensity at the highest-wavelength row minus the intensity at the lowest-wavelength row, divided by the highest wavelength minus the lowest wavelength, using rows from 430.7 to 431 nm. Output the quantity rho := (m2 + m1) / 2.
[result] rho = 2.9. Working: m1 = 5.2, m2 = 0.5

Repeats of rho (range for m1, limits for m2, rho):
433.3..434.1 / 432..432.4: -0.9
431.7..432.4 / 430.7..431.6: 0.8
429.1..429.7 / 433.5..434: 0.7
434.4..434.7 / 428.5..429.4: 3.1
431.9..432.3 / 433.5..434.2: -0.7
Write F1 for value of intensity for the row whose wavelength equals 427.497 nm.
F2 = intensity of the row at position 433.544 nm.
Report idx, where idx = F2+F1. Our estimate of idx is 24.9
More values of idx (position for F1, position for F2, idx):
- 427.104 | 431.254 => 25.5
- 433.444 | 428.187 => 26.0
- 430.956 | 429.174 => 22.3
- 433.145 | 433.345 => 30.1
